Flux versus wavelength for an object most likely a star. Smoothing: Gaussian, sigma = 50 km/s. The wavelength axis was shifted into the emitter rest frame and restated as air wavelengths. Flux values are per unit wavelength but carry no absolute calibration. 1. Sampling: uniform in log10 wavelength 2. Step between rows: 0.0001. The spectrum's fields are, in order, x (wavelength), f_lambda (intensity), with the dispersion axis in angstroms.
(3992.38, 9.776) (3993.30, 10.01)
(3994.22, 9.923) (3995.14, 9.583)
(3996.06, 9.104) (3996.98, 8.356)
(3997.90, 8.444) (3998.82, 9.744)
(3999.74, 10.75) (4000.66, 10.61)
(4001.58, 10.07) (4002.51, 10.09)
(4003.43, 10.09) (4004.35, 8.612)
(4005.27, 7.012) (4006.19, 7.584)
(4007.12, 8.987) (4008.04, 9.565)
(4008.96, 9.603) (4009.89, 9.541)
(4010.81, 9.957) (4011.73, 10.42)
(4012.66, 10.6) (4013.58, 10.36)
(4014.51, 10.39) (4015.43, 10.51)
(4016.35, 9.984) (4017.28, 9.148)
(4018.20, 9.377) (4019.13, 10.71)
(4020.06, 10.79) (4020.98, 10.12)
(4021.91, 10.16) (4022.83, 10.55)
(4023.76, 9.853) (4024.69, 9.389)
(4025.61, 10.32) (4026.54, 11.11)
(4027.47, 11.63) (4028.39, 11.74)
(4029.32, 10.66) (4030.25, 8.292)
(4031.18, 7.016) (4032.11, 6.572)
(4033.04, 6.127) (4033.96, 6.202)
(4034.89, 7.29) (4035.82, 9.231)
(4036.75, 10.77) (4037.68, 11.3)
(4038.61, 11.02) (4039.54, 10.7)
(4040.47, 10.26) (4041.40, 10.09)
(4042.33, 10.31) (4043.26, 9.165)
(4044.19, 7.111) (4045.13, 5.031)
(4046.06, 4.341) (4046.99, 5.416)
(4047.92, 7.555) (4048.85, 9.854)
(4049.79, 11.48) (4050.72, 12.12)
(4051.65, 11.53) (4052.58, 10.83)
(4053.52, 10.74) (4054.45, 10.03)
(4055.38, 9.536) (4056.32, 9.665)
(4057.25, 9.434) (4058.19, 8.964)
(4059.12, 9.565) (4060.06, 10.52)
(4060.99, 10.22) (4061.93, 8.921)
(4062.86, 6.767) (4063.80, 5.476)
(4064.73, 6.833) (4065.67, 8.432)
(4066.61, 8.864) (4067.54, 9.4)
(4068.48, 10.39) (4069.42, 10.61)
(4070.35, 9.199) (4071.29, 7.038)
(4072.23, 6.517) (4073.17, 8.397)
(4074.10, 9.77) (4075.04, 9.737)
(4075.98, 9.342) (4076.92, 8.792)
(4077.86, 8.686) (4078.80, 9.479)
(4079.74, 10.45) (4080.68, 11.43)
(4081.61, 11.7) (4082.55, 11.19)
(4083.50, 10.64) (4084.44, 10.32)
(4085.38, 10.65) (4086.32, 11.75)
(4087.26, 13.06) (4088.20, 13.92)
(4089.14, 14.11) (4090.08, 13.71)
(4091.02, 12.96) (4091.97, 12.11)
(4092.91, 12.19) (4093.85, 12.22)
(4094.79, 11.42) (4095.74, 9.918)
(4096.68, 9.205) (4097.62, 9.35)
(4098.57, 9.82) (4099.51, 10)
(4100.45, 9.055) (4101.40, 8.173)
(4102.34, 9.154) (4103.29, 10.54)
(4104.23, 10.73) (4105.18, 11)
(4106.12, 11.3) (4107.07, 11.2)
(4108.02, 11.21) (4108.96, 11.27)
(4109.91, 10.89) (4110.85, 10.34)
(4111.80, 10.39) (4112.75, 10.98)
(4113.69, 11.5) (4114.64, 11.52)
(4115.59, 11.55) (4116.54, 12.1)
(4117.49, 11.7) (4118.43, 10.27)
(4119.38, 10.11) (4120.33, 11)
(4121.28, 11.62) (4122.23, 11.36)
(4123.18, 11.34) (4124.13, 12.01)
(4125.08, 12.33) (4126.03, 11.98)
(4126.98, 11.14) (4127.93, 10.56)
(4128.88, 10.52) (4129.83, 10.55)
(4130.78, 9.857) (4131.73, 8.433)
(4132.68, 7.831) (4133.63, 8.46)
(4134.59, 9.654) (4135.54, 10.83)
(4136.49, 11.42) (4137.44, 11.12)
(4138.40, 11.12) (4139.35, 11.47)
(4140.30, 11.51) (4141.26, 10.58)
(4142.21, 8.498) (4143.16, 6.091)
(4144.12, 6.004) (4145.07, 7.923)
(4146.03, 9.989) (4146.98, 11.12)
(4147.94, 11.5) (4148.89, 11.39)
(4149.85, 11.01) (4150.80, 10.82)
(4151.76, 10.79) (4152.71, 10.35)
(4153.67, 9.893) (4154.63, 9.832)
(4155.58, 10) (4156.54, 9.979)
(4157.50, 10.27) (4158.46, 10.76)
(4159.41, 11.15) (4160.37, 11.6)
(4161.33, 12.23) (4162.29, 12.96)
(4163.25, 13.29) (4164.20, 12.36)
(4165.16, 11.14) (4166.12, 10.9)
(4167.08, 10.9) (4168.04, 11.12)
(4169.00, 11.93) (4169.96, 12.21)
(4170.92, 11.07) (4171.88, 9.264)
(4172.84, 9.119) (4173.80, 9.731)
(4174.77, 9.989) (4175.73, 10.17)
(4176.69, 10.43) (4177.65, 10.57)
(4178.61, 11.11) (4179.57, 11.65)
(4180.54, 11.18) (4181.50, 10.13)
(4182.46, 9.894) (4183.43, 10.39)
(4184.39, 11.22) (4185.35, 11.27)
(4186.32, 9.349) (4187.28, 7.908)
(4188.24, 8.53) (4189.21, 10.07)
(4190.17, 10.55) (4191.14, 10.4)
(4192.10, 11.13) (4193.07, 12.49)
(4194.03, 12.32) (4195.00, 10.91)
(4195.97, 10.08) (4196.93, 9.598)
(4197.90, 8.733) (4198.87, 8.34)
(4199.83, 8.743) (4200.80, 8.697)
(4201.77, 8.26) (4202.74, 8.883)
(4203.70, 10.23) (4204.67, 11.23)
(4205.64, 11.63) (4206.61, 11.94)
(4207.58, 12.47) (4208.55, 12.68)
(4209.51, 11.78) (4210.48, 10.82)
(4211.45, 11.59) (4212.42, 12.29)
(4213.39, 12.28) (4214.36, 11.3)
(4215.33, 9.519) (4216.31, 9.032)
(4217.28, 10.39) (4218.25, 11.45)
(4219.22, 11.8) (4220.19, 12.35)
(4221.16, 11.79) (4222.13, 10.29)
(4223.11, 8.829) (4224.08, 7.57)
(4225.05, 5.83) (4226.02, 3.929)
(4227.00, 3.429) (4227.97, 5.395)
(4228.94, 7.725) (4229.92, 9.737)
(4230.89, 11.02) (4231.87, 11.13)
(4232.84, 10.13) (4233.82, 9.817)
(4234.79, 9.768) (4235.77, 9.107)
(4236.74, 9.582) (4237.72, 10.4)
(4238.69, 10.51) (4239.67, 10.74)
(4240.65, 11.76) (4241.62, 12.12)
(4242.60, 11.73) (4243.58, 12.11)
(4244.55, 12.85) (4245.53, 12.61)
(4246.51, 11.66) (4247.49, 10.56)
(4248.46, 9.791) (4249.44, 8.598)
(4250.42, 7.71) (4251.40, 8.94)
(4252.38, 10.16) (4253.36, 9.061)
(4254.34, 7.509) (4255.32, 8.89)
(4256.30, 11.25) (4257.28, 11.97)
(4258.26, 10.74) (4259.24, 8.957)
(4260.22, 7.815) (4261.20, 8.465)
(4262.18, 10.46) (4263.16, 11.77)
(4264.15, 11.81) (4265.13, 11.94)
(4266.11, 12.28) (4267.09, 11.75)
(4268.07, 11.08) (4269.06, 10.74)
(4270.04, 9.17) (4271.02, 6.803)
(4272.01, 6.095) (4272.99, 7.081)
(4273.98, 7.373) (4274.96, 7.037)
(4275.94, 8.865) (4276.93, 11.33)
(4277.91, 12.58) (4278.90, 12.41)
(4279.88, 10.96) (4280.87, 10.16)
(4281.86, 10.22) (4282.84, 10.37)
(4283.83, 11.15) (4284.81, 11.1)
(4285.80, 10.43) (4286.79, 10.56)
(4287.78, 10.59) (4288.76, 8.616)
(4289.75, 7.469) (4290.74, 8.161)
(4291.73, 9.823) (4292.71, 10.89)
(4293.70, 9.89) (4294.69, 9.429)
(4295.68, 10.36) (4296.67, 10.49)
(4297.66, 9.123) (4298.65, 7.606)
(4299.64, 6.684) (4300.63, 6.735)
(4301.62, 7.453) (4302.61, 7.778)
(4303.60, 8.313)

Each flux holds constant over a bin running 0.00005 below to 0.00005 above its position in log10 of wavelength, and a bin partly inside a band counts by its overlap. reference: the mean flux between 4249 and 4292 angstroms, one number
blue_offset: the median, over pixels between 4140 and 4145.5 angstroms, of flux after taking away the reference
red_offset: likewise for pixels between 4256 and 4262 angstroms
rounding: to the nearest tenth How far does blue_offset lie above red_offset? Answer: -1.6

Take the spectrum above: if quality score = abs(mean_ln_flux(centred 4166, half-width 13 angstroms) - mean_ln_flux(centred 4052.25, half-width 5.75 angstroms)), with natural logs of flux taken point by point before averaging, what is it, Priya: 0.12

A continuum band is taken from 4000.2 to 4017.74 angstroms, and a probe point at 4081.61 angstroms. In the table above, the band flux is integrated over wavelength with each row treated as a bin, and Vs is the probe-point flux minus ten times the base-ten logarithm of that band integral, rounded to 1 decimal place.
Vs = -10.6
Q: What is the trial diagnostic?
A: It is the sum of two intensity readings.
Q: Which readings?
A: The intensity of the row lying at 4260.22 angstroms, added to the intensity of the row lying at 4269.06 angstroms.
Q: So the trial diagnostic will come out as 18.6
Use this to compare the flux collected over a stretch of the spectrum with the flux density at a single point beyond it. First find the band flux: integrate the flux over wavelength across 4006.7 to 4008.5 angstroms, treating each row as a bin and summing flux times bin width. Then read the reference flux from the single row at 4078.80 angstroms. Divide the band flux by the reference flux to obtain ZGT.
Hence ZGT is 1.8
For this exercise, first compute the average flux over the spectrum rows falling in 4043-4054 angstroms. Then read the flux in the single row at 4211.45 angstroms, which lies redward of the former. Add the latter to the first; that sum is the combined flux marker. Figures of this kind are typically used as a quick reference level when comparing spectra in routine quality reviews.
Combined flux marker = 20.35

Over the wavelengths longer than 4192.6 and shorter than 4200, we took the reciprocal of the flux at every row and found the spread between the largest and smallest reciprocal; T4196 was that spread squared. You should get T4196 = 0.0016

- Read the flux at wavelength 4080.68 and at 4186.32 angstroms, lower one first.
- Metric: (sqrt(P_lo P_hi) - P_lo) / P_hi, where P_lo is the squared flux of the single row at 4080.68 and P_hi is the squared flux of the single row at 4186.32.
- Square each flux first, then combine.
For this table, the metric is -0.3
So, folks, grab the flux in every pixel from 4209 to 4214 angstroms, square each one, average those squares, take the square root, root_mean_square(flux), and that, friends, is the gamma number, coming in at 11.8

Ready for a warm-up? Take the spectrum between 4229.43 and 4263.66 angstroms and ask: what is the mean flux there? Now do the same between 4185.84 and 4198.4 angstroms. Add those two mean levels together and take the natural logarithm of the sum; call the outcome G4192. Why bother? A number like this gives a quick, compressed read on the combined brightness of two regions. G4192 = 3.02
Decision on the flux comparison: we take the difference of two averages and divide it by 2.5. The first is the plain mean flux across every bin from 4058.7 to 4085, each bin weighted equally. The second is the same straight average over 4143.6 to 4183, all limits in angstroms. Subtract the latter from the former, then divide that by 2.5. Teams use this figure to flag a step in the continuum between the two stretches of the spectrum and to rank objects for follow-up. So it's -0.6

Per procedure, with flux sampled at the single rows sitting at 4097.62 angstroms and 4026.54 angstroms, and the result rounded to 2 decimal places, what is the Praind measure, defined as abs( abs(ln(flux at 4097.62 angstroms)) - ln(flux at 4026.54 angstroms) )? 0.17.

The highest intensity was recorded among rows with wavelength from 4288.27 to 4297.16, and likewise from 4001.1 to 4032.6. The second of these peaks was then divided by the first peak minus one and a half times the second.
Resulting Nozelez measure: -1.7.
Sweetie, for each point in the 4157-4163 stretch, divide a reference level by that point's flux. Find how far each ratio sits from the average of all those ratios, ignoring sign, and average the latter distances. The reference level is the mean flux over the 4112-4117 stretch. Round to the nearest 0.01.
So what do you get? 0.07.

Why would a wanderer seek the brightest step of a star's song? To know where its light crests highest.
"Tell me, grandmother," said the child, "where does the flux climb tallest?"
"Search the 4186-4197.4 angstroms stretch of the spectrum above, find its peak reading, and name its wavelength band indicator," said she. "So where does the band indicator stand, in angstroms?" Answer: 4193.07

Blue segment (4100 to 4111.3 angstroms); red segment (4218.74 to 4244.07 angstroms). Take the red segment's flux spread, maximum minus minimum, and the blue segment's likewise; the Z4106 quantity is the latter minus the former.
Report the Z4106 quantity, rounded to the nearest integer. -6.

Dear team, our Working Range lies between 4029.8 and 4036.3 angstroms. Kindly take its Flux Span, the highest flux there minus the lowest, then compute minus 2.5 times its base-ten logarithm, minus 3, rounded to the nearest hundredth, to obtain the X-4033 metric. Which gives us -4.23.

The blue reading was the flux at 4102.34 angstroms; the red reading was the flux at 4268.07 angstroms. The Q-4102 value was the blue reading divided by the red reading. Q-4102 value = 0.83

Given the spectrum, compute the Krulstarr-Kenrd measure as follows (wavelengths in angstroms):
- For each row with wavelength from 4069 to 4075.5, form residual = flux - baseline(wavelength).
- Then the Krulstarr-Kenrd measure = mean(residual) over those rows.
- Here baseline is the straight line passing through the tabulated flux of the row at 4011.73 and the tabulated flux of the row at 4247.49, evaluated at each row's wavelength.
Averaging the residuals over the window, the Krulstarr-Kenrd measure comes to -1.7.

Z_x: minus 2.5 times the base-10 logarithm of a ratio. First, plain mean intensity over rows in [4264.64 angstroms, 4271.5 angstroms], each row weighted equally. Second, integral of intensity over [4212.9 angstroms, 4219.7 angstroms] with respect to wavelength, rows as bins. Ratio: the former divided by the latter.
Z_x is 2.11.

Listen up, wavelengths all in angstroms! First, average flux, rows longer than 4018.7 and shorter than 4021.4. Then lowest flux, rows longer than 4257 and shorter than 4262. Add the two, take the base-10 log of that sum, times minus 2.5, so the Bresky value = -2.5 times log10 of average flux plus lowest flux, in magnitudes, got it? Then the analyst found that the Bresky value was -3.16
